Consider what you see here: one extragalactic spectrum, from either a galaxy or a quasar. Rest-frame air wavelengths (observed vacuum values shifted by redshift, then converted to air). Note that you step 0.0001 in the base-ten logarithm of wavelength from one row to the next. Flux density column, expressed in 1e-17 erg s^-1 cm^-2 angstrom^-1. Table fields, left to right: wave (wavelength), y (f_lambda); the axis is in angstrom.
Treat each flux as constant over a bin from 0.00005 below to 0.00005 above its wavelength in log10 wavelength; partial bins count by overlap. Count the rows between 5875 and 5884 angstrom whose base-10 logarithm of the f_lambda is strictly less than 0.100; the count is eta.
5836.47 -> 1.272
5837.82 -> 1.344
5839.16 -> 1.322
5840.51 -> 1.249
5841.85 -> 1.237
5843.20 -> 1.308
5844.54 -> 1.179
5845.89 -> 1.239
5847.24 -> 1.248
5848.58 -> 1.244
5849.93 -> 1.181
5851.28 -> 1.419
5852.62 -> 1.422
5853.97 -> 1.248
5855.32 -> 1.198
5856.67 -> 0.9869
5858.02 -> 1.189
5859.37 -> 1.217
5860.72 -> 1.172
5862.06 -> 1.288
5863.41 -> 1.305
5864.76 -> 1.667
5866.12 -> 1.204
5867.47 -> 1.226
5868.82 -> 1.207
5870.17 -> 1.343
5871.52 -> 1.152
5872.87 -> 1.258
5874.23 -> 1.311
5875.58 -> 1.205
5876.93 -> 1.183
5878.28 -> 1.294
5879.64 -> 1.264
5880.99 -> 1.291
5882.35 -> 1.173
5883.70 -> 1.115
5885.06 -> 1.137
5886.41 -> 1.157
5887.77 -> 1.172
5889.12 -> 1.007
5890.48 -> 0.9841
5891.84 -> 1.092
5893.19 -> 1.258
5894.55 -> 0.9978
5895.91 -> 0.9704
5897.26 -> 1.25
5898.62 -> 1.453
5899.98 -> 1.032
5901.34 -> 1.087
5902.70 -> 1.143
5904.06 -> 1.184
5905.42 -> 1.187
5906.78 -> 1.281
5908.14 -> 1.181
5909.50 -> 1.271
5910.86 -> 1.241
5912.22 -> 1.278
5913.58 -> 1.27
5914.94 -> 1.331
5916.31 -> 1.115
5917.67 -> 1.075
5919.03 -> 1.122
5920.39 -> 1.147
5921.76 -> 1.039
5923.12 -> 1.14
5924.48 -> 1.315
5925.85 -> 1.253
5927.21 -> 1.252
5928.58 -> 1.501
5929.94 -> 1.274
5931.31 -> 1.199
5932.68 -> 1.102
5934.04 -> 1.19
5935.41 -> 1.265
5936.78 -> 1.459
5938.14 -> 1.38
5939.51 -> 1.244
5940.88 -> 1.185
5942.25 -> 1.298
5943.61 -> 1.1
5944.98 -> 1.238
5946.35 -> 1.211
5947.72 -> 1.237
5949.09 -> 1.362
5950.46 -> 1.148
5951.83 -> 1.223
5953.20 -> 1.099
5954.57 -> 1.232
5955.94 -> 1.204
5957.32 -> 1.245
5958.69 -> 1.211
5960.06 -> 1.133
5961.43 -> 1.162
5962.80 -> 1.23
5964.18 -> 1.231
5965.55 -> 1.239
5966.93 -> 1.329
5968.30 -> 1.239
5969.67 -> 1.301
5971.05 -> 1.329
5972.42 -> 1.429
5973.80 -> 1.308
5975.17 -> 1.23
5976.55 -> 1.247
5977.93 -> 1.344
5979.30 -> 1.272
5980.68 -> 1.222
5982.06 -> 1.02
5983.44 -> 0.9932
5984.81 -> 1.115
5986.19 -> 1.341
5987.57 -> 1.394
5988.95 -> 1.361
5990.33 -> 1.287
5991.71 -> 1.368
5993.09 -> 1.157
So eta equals 4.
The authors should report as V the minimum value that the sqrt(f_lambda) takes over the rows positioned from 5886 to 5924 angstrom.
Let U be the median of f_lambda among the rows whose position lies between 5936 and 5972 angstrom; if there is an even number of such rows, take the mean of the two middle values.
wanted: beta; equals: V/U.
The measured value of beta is 0.798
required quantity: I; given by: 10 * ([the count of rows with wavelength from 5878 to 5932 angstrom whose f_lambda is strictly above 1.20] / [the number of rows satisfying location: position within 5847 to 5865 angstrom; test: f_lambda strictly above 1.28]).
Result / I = 34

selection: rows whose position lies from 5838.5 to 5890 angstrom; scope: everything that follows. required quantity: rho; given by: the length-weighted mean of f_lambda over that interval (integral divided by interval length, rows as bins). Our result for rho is 1.24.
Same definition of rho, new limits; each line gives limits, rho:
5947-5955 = 1.22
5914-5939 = 1.23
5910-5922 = 1.19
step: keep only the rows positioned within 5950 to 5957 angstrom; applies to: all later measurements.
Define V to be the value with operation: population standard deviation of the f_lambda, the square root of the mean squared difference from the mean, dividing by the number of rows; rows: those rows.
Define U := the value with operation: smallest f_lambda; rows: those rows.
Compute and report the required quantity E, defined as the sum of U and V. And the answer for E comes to 1.15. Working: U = 1.099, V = 0.05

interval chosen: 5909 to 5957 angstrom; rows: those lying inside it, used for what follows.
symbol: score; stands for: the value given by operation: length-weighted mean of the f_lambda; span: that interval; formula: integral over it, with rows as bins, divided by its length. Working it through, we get 1.23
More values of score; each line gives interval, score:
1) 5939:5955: 1.21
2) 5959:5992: 1.25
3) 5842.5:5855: 1.27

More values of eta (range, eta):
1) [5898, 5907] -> 5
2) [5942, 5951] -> 5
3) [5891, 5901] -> 6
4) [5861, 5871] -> 3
